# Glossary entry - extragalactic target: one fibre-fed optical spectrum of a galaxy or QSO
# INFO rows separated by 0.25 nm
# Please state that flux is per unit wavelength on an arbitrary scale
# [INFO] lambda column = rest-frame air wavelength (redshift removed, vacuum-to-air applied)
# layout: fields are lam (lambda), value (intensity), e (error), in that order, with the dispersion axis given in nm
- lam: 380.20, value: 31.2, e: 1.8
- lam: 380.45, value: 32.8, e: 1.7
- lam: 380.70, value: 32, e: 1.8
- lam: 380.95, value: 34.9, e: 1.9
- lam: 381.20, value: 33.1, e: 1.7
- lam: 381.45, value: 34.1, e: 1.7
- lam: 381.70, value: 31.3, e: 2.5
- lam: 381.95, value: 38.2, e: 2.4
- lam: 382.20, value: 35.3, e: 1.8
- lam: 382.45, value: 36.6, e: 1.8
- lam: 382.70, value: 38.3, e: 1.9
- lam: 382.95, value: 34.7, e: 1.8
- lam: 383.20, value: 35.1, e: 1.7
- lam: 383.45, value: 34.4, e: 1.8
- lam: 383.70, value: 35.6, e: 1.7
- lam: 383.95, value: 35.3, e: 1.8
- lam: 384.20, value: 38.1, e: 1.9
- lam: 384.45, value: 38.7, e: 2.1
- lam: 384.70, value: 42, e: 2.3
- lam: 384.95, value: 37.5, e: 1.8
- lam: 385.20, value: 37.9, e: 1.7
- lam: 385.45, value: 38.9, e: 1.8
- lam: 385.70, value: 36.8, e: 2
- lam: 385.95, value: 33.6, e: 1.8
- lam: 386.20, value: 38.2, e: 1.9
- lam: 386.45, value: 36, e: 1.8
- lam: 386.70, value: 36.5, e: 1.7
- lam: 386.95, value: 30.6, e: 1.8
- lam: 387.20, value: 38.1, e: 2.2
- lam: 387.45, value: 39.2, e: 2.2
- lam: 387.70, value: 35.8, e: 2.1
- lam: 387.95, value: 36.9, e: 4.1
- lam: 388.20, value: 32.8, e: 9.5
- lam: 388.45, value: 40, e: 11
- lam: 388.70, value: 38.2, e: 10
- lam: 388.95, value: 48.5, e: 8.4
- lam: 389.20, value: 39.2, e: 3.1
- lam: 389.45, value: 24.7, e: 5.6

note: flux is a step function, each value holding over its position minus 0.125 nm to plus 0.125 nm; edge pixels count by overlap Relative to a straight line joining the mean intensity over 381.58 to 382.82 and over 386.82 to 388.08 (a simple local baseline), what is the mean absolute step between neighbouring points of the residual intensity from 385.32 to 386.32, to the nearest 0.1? 3.3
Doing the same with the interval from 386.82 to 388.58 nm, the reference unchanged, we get 4.1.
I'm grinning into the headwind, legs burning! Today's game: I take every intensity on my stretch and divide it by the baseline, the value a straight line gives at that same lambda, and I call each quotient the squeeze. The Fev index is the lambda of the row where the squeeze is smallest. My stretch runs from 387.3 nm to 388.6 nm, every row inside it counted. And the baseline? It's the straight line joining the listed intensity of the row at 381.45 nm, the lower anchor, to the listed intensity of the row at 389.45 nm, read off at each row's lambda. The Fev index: 388.20 nm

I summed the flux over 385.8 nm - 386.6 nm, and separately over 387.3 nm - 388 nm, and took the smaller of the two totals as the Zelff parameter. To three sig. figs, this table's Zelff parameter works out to 108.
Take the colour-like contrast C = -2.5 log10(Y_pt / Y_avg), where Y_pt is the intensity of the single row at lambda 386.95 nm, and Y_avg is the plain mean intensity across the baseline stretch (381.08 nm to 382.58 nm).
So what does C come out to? 0.14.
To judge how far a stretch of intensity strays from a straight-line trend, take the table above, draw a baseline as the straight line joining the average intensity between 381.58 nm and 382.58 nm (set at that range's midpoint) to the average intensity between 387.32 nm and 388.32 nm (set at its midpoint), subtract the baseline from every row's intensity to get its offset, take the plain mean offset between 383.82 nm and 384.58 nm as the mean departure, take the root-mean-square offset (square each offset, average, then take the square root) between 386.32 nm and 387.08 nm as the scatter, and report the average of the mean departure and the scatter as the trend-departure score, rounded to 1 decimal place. 2.4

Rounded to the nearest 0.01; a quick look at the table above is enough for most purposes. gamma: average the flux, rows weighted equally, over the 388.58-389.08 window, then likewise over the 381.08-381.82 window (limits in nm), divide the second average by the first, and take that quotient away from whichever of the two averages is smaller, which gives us 32.08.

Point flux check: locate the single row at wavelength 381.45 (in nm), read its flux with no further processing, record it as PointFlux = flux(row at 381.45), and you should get 34.1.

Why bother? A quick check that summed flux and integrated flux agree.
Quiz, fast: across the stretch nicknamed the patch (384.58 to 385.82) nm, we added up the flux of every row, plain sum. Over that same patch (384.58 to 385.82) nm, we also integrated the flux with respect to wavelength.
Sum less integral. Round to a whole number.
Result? 145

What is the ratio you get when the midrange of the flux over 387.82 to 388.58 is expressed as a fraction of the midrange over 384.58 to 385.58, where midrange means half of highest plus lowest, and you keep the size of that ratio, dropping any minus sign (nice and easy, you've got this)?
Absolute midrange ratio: 0.92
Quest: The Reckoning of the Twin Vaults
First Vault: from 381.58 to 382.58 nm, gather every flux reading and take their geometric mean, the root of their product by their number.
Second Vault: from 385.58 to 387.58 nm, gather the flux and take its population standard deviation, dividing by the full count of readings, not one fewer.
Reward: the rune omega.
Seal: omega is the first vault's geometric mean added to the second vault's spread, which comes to 37.9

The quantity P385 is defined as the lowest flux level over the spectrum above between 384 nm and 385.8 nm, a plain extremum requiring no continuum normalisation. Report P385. 36.8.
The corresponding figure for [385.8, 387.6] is 30.6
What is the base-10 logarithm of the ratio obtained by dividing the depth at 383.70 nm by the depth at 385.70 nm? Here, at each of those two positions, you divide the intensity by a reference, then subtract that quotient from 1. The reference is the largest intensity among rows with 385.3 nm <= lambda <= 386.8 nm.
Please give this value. 0.20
